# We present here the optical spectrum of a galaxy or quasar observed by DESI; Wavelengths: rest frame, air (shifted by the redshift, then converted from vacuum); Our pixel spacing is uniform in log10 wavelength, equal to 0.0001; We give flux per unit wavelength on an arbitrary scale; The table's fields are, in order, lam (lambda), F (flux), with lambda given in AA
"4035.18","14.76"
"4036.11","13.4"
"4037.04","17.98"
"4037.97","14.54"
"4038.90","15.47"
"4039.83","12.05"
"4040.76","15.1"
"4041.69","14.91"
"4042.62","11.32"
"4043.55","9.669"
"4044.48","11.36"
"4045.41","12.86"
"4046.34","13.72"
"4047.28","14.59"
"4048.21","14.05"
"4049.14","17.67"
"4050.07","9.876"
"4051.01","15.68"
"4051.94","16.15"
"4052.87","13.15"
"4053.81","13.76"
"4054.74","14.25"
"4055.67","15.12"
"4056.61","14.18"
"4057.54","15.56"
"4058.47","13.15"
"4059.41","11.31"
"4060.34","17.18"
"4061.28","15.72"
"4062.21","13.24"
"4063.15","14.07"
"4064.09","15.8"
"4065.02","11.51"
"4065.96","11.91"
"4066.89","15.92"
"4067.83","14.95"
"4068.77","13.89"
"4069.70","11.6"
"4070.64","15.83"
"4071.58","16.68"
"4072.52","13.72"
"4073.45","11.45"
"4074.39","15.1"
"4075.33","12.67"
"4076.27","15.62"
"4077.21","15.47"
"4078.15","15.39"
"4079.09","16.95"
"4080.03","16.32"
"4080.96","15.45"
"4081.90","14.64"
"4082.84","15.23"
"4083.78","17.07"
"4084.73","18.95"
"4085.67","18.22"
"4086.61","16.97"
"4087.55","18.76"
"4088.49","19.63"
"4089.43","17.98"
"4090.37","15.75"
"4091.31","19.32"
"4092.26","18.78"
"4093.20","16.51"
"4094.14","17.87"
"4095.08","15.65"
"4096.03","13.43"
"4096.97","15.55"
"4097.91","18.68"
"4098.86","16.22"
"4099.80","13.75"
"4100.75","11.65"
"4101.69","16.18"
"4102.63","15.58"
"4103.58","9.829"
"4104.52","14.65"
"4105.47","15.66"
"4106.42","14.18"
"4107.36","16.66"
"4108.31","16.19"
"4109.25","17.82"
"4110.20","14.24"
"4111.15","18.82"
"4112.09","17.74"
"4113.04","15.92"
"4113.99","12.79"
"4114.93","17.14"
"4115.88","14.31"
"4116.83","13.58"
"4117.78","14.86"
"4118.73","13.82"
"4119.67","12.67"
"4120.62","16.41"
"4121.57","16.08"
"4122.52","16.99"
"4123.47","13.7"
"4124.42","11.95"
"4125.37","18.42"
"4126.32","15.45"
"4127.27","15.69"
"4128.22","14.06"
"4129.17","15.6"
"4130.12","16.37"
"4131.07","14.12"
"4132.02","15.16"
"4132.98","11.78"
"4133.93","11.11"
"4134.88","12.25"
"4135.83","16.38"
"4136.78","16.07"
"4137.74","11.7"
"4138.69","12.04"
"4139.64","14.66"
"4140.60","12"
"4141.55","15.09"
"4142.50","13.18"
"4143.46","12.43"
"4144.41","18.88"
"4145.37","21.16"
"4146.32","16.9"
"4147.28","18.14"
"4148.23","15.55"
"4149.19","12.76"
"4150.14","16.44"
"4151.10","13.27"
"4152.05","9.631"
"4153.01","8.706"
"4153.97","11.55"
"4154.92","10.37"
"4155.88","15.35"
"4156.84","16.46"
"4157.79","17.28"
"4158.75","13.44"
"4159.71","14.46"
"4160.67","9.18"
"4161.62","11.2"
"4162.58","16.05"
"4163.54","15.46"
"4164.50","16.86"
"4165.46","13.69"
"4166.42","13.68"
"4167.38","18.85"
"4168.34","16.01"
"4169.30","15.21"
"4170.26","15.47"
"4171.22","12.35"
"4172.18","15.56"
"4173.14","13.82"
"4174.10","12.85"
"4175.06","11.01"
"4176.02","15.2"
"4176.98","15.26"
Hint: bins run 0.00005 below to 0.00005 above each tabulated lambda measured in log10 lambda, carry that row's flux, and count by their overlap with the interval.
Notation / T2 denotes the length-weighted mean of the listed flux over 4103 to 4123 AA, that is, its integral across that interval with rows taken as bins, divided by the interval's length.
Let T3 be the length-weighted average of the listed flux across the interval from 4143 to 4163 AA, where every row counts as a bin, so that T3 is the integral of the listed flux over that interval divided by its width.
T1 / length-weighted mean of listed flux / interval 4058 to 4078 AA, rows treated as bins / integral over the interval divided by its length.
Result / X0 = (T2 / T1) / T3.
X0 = 0.076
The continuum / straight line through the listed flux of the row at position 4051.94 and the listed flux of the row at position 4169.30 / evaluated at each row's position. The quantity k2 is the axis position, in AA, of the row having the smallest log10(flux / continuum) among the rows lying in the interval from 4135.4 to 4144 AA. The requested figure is 4137.74 AA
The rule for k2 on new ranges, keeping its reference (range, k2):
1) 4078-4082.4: 4081.90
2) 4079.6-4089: 4081.90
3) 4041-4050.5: 4043.55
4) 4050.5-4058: 4052.87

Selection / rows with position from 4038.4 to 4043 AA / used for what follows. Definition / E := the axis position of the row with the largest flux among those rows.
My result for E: 4038.90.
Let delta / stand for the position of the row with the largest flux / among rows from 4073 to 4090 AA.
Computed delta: 4088.49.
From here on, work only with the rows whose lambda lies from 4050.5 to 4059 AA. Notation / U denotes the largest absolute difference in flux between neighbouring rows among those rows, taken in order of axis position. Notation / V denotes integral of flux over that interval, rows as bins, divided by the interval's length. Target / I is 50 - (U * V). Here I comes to 6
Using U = 3.0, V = 14.5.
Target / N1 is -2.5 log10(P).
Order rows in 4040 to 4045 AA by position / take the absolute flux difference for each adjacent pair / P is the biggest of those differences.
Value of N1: -1.4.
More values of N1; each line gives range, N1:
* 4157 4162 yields -1.8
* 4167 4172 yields -1.2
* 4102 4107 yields -1.9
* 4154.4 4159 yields -1.7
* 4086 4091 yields -0.9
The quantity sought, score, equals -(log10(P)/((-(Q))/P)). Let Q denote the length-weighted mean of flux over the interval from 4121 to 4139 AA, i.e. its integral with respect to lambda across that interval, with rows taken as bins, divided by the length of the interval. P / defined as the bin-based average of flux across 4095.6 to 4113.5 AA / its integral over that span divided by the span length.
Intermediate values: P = 15.4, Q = 14.50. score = 1.26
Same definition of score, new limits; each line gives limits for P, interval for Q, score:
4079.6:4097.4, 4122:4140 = 1.45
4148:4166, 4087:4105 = 0.95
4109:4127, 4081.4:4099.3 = 1.07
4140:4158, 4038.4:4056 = 1.22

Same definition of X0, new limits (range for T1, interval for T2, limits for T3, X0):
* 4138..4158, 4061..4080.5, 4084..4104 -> 0.061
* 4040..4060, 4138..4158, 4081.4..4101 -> 0.062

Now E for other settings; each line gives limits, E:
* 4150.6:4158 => 4157.79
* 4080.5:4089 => 4088.49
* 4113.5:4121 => 4114.93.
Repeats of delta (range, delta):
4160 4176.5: 4167.38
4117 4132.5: 4125.37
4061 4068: 4066.89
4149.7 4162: 4157.79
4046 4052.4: 4049.14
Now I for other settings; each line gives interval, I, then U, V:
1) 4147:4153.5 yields 1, 3.7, 13.4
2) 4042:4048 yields 29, 1.7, 12.4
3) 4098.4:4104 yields -30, 5.8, 13.9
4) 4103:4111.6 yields -24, 4.8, 15.3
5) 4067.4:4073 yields -11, 4.2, 14.4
